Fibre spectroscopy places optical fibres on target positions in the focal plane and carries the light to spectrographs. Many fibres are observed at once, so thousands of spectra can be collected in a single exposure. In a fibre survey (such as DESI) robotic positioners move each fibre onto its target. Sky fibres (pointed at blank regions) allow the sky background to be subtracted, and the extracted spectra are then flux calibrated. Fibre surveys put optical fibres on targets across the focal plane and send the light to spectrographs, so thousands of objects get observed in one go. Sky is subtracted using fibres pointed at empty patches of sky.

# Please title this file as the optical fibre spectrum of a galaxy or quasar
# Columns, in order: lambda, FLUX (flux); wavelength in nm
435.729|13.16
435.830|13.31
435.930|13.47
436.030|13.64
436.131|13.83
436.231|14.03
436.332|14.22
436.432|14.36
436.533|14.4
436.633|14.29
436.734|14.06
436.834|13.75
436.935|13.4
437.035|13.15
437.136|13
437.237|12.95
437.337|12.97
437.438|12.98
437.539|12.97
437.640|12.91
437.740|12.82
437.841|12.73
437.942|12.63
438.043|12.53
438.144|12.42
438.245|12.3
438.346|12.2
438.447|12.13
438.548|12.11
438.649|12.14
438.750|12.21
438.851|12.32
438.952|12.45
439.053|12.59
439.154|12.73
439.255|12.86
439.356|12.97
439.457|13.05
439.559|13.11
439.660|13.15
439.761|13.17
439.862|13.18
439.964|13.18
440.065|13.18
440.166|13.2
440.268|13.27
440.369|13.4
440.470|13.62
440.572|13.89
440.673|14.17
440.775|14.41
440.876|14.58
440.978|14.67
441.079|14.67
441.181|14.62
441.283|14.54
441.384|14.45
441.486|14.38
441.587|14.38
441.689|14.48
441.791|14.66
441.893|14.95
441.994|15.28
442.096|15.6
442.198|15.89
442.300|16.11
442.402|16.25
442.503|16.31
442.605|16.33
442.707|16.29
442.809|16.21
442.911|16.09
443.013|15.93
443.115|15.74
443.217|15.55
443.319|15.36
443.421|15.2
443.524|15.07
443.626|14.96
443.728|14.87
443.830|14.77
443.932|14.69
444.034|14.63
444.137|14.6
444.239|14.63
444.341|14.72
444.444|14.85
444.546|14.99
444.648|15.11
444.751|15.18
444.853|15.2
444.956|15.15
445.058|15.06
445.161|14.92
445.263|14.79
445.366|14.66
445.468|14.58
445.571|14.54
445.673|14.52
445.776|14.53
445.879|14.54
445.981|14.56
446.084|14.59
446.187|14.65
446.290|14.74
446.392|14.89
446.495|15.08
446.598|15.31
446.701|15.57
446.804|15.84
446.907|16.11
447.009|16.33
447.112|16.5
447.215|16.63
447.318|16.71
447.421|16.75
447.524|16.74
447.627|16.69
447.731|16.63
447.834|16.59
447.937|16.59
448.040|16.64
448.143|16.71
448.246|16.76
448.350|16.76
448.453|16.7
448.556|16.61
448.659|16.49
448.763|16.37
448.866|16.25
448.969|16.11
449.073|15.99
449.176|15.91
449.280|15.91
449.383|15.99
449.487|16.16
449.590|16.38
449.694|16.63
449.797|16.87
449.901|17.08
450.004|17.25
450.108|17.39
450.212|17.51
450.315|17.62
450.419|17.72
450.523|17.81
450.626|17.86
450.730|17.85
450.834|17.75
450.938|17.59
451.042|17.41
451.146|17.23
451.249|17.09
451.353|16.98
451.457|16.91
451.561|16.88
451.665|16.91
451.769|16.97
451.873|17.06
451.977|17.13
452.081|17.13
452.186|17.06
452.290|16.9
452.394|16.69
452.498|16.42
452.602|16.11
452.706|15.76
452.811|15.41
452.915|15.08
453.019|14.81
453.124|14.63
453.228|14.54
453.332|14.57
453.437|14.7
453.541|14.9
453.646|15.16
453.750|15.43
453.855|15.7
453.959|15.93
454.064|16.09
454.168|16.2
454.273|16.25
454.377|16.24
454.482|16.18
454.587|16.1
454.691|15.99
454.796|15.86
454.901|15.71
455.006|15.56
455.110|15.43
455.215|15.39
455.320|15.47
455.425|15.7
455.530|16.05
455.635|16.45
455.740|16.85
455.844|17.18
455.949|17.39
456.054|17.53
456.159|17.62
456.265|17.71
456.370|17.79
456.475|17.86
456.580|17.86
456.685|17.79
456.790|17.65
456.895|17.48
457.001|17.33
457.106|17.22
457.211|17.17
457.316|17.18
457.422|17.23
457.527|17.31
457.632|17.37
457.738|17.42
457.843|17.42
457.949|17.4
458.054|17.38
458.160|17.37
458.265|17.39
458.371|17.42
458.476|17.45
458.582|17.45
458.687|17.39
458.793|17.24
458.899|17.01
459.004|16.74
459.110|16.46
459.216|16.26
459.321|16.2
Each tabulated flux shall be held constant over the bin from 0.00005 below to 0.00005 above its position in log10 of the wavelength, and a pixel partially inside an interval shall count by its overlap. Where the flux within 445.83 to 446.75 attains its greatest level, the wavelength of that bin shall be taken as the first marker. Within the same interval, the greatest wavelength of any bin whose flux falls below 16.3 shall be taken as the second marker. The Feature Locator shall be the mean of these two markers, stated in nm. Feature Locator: 446.70 nm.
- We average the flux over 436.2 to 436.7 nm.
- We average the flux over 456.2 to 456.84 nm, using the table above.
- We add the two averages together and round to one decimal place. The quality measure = 32.0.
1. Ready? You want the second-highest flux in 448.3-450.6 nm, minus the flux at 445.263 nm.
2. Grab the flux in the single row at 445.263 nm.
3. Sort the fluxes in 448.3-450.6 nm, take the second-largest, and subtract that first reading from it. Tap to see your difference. 3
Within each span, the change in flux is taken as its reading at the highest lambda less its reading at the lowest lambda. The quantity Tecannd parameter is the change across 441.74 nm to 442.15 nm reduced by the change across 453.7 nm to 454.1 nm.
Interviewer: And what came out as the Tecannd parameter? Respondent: 0.3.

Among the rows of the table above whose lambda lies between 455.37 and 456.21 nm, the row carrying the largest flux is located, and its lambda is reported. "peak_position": 456.159 nm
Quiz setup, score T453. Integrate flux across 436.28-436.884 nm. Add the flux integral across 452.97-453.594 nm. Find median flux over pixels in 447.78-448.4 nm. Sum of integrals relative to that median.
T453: 1.06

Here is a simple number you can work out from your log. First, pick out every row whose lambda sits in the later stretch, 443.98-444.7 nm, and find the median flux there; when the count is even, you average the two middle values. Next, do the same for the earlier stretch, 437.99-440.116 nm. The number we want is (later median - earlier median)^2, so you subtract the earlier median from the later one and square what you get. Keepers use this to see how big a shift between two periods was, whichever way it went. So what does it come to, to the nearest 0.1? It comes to 4.5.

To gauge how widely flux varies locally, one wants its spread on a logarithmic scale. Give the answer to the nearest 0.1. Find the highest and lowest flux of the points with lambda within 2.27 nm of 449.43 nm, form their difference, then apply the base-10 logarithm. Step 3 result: 0.3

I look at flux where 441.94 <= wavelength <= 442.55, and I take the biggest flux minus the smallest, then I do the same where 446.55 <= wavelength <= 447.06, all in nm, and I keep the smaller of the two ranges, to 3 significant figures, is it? 1.02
